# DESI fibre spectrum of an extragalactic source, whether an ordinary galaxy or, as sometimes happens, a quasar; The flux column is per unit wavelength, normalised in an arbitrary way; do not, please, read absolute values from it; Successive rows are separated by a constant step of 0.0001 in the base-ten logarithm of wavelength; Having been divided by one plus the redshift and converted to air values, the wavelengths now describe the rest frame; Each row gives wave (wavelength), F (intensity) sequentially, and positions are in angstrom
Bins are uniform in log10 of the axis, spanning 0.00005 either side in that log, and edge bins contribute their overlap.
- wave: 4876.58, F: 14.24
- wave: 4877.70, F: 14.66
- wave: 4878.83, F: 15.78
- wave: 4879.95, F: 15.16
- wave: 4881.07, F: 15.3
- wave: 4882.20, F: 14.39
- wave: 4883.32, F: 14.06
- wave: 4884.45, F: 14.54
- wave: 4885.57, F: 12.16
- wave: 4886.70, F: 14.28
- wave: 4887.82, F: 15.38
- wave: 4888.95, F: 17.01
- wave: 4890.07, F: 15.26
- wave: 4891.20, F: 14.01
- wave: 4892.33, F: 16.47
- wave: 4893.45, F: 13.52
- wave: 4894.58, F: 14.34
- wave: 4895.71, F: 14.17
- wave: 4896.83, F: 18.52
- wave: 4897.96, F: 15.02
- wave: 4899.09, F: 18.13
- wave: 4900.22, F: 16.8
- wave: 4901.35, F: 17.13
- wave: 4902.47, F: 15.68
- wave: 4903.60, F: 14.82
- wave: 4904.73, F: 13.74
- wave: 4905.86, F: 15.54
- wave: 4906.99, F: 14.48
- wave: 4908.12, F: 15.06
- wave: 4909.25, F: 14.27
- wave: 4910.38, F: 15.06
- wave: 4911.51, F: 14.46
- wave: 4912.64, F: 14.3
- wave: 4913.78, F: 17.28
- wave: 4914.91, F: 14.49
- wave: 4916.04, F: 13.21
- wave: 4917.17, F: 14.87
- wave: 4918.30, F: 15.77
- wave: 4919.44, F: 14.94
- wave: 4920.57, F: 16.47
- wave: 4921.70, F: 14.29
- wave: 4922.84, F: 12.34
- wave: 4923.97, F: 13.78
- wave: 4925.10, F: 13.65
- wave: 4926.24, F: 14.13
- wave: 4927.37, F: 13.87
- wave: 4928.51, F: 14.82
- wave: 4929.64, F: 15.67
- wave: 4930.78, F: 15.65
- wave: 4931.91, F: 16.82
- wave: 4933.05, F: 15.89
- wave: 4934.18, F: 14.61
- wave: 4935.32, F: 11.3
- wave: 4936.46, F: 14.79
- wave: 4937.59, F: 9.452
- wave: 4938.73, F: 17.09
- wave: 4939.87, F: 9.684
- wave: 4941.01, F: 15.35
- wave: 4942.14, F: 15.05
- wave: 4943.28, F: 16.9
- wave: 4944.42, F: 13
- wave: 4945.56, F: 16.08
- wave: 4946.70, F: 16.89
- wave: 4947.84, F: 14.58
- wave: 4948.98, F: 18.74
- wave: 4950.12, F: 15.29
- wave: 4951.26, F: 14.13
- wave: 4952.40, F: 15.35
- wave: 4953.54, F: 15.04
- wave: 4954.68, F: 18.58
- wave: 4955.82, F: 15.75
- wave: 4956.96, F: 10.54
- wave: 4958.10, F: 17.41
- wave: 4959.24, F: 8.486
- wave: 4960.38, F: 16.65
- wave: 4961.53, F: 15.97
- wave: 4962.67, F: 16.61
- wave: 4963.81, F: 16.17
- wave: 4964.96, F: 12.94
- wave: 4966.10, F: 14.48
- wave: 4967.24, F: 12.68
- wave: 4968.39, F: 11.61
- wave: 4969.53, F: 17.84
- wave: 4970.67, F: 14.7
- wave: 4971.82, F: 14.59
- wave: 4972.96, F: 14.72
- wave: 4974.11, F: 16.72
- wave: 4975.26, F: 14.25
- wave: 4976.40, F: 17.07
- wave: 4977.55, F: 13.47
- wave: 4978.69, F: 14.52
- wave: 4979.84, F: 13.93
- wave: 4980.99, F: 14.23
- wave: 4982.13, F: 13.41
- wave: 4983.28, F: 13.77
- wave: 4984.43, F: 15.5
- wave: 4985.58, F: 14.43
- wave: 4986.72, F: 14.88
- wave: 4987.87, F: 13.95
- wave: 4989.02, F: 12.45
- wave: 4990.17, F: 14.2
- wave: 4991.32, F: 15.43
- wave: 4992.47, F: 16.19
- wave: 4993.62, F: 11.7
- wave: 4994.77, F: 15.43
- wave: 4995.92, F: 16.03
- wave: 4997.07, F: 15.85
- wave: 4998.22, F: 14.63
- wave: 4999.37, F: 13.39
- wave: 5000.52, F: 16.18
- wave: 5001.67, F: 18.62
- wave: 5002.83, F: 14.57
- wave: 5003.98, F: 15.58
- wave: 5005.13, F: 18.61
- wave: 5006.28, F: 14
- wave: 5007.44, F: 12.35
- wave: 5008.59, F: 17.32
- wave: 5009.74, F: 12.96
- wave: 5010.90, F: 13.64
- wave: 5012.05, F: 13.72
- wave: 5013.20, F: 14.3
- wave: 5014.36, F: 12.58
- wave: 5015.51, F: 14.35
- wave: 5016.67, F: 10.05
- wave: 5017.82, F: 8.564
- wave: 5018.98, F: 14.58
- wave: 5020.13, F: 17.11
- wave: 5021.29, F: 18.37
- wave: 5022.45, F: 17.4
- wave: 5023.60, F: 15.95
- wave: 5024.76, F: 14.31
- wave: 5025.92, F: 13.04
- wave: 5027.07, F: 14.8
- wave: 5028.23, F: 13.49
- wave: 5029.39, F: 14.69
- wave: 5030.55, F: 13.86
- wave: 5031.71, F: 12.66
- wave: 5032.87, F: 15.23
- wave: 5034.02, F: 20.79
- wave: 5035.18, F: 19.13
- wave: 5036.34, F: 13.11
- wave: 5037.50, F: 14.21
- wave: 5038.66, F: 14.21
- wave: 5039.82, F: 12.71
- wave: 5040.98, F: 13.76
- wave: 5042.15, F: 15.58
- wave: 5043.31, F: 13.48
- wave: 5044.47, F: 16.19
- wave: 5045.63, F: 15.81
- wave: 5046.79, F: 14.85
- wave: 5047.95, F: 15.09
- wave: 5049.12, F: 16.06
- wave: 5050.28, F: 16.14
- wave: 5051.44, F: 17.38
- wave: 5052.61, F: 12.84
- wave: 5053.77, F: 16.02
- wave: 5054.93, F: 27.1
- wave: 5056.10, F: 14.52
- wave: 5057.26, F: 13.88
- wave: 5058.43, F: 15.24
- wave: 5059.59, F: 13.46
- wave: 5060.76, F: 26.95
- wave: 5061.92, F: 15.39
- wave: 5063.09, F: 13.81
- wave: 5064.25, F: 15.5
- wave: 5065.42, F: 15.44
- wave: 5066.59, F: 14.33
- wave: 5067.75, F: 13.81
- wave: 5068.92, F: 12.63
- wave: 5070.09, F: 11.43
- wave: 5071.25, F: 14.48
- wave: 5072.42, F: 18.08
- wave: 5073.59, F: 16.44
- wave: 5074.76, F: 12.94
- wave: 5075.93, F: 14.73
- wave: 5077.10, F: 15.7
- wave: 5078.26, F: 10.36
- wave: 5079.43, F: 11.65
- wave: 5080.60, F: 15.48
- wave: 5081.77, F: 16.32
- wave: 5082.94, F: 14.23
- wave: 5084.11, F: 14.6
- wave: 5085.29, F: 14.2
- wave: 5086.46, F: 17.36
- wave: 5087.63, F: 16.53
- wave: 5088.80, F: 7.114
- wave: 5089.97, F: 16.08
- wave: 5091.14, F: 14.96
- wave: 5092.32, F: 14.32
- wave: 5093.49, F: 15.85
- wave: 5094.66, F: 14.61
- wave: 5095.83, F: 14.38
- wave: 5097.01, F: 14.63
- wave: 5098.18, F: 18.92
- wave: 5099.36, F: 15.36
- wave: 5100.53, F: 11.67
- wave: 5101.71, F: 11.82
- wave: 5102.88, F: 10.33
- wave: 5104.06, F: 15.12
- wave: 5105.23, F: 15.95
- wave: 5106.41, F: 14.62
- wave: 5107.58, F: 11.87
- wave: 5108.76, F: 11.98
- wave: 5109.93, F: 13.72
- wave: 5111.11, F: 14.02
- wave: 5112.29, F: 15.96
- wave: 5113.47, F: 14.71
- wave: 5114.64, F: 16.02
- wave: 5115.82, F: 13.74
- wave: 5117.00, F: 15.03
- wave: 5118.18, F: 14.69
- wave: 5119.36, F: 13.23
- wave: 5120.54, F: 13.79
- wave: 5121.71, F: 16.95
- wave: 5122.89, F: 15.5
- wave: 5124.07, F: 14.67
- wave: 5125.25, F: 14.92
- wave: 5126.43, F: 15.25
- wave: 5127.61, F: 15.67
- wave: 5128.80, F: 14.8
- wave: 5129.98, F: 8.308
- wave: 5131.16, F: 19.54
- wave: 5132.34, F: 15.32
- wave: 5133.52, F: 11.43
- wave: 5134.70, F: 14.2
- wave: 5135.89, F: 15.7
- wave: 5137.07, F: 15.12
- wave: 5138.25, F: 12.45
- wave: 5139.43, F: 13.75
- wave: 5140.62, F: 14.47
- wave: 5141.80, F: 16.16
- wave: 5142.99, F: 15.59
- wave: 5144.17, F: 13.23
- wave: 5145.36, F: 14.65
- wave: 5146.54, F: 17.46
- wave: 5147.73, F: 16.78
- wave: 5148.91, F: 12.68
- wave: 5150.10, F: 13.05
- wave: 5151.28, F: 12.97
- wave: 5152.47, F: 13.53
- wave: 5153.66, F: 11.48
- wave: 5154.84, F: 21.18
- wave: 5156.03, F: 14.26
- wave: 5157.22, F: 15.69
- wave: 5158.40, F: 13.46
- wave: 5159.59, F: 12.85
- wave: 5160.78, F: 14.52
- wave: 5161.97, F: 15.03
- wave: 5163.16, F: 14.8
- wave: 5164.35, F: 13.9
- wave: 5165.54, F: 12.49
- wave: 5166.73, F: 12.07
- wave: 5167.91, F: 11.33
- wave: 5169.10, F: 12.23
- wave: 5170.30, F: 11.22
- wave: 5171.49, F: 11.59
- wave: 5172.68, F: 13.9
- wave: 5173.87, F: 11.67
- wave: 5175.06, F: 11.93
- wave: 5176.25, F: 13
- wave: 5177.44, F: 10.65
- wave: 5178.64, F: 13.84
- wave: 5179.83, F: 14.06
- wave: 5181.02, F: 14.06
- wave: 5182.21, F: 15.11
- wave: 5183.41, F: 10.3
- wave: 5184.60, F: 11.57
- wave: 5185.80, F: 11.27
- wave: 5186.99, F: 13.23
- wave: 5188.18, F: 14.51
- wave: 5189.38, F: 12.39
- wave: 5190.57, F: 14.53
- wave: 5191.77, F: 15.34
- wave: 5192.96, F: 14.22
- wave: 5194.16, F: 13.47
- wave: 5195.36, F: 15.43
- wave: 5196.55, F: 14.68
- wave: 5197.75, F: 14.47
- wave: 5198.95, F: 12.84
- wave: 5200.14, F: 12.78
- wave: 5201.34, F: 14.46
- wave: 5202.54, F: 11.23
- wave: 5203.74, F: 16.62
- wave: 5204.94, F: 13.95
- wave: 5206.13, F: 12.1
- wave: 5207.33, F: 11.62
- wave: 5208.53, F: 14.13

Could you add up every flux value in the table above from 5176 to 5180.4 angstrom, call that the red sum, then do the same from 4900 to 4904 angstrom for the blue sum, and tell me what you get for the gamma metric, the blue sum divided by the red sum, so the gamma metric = 1.25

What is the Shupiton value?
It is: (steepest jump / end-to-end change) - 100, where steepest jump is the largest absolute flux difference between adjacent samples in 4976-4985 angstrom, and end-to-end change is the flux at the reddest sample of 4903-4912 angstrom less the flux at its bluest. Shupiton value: -110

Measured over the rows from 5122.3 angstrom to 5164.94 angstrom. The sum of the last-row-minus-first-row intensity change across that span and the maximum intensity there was 19.6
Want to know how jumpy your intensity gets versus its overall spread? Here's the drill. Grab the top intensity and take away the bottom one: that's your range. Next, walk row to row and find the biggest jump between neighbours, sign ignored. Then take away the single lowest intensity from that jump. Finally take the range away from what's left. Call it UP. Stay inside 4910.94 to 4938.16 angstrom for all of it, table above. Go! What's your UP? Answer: -12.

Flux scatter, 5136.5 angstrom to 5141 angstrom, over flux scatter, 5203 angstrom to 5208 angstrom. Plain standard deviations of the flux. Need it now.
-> 0.50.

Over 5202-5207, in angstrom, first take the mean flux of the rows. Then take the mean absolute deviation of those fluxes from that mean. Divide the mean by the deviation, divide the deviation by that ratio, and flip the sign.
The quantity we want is -0.24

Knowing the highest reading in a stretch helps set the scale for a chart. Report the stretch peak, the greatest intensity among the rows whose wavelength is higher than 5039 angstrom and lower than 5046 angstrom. 16.19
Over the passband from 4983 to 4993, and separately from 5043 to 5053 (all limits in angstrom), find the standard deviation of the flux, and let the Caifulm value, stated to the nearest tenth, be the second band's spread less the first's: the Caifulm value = 0.3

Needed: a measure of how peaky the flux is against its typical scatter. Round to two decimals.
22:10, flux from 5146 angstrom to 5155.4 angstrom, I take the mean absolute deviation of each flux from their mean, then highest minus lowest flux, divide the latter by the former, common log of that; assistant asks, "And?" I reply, 0.56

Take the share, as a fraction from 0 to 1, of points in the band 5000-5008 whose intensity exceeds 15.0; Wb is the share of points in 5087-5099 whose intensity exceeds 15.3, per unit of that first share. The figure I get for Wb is 0.70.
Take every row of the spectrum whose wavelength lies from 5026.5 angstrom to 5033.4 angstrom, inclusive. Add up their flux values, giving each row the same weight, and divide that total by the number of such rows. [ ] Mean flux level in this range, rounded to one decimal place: 14.1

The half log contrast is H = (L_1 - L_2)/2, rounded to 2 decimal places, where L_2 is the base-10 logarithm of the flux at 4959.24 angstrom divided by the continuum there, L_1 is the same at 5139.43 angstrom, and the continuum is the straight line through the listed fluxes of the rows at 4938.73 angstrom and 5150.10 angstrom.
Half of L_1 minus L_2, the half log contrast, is 0.15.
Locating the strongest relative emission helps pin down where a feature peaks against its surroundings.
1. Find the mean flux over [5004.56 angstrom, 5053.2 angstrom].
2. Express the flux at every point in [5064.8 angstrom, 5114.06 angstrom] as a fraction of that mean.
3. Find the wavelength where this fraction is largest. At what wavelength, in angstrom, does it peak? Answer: 5098.18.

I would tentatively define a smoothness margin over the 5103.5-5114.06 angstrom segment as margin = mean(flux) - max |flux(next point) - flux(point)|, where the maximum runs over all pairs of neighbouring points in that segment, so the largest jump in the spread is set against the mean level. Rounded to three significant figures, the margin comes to 11.5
